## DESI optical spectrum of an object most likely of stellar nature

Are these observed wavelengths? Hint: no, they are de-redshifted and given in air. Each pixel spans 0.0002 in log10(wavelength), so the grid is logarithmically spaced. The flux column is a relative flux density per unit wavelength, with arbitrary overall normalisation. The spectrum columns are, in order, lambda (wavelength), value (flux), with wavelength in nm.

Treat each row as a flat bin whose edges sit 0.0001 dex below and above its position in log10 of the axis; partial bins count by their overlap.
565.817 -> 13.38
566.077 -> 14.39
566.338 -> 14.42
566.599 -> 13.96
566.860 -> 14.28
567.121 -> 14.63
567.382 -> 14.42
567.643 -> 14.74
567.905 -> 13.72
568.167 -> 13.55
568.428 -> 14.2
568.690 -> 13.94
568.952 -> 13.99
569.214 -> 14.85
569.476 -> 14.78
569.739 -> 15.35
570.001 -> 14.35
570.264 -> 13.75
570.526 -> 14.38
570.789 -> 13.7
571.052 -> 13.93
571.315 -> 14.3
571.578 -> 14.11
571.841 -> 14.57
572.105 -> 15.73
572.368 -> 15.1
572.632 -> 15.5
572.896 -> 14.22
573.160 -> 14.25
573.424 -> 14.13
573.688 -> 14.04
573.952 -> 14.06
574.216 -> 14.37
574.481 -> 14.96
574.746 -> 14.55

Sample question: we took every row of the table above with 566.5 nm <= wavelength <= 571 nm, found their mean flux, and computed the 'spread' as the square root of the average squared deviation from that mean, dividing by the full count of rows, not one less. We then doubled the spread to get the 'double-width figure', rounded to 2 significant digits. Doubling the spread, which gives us 0.95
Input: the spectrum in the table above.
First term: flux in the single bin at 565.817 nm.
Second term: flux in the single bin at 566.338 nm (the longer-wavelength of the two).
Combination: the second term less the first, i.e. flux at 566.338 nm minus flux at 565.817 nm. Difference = 1.04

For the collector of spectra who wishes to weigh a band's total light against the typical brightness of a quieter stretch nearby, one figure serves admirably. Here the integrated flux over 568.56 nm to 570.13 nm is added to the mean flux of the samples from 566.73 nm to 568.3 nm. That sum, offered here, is 37.1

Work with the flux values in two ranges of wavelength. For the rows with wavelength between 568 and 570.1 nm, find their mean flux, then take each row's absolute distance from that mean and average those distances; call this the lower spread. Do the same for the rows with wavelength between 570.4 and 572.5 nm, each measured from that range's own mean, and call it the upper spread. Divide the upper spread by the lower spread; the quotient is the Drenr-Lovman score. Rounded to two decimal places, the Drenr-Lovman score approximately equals 1.06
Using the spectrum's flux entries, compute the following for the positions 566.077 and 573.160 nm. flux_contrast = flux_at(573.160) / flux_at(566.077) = 0.990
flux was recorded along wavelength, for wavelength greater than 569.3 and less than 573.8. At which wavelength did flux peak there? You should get 572.105 nm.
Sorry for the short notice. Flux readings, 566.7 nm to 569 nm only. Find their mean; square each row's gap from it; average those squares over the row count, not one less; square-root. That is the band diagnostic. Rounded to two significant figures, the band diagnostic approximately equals 0.38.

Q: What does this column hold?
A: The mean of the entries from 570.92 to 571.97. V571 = 14.2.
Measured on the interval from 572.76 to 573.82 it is 14.2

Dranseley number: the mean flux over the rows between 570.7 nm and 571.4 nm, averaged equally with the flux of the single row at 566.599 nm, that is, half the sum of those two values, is 14.0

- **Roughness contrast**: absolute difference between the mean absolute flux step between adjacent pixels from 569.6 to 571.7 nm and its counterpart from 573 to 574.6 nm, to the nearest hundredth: 0.30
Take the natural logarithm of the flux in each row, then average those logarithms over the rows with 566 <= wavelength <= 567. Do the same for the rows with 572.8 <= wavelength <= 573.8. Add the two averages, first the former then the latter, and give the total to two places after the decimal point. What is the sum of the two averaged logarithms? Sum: 5.31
